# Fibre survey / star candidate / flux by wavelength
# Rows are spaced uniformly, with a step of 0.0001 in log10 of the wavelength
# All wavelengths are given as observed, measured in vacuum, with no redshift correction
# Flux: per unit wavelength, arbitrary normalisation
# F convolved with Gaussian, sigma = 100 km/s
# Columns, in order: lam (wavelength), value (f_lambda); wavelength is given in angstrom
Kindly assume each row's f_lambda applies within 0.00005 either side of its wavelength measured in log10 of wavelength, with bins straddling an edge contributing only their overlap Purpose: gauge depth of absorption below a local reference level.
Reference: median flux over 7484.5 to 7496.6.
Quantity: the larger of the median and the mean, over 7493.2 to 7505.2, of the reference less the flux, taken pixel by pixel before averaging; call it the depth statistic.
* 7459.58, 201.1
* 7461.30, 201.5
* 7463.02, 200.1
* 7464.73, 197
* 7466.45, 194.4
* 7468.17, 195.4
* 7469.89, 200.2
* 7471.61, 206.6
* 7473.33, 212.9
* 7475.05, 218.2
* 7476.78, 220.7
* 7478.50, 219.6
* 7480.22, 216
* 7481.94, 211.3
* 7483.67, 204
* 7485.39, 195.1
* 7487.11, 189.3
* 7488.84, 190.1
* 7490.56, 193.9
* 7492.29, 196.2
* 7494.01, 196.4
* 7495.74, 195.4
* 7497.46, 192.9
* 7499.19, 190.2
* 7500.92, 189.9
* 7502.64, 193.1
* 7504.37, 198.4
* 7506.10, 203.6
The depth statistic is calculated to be 2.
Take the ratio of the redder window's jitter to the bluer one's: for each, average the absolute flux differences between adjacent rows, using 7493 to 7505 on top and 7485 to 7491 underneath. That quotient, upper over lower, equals 0.72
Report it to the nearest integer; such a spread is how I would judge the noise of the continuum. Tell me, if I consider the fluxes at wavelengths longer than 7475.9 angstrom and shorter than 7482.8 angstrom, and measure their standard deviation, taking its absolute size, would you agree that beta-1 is 4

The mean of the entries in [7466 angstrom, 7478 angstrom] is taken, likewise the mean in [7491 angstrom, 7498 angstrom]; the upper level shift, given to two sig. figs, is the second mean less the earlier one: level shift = -12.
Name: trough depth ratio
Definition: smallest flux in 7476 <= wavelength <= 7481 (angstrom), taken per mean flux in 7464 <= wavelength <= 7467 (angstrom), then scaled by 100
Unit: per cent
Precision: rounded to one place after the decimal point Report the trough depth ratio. 110.4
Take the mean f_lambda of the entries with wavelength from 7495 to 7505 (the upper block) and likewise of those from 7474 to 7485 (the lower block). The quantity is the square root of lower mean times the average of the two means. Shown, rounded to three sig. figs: 209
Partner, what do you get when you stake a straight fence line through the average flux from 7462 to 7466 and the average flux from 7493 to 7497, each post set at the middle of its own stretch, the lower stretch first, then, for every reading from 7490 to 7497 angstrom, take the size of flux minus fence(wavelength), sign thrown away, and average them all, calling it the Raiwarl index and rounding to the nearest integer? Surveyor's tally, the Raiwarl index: 1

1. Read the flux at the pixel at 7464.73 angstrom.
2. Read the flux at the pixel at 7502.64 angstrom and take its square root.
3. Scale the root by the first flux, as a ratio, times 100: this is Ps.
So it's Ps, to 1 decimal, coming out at 7.1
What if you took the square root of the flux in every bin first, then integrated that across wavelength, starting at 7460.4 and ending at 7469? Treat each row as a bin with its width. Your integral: 121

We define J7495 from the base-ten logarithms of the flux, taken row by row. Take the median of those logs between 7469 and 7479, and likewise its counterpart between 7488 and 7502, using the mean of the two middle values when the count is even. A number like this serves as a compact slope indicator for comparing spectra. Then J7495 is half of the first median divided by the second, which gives 0.510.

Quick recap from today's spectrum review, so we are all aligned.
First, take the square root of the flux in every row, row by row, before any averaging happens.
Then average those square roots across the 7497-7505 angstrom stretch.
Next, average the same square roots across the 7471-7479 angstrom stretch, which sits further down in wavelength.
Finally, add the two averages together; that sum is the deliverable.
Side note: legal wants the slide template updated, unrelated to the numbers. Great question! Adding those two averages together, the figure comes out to 28.6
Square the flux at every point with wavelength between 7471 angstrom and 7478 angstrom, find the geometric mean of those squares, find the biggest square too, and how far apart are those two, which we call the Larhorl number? 2685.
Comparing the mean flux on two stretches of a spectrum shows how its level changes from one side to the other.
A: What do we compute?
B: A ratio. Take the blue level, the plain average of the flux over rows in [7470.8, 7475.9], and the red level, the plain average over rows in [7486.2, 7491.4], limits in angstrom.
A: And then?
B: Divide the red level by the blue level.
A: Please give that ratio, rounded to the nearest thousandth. 0.899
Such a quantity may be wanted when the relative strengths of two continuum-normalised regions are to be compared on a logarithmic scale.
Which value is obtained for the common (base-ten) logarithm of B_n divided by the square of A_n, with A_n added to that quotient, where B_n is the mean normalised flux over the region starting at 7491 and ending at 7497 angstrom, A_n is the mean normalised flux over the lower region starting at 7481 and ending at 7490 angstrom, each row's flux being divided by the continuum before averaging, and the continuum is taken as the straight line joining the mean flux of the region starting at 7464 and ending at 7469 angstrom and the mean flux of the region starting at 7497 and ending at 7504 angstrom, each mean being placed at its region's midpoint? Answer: 0.300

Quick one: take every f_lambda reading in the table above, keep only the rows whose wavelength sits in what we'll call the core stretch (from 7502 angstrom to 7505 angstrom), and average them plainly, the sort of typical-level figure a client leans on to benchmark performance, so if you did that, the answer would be 196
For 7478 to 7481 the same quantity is 218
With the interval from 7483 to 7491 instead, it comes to 194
